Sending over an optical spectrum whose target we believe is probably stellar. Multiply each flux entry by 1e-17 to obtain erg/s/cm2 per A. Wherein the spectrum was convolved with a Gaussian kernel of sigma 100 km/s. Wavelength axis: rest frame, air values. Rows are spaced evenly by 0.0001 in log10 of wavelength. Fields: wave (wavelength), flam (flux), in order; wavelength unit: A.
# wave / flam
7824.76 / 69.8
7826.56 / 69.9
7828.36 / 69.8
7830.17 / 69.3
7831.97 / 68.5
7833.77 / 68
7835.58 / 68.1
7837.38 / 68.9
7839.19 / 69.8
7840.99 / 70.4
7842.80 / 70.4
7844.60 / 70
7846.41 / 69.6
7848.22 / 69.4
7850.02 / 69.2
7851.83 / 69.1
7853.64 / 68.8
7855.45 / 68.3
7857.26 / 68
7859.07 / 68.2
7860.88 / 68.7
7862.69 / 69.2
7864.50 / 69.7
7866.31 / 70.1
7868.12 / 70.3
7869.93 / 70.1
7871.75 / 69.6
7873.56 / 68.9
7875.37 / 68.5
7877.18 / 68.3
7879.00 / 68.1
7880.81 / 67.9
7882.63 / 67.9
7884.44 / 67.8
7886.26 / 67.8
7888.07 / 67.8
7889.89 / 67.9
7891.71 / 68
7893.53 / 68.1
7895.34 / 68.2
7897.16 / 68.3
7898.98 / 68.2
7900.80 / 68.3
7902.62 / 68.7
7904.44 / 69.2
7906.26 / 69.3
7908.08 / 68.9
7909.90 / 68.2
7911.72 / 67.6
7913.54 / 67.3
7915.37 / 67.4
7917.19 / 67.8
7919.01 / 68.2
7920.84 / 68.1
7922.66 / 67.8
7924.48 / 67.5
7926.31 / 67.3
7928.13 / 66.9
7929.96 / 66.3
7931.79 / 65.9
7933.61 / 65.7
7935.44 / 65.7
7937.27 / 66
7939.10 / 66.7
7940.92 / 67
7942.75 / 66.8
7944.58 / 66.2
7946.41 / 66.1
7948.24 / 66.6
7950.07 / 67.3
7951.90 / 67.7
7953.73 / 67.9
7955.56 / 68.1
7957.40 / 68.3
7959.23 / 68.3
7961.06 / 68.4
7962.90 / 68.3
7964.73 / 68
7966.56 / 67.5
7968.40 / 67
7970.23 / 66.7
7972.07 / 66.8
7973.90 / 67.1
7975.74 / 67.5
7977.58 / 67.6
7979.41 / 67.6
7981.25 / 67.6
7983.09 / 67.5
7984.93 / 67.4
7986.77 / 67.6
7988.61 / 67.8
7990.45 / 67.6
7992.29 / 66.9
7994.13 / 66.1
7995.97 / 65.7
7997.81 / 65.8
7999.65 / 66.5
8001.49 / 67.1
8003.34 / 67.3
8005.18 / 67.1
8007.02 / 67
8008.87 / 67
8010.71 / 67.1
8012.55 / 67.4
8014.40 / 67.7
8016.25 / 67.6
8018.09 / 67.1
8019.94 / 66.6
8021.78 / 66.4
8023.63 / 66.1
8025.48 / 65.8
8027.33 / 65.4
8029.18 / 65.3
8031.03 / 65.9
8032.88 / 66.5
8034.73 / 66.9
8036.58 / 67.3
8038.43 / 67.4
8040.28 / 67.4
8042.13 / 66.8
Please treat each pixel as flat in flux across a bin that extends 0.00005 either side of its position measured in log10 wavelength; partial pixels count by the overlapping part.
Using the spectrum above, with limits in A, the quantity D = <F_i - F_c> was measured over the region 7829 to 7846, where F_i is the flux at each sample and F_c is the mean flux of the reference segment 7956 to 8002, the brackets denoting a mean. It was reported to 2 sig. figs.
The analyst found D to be 2.0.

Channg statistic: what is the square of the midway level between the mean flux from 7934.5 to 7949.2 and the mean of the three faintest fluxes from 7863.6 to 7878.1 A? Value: 4553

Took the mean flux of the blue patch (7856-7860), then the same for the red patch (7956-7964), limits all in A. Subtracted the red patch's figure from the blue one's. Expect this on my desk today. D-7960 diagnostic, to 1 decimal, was -0.2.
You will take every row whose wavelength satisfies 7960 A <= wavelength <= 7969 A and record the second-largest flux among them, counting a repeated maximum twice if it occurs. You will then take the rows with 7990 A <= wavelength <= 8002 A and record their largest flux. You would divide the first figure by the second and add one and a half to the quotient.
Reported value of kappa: 2.51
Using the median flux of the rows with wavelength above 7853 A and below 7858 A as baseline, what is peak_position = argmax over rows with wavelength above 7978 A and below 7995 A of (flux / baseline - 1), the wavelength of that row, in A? 7988.61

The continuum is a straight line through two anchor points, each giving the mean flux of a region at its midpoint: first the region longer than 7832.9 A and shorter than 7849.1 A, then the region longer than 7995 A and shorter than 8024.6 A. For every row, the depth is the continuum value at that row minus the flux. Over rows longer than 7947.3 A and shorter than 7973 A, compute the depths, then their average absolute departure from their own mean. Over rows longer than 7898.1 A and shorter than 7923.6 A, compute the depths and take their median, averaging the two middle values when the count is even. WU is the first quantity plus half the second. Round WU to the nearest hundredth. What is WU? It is 0.62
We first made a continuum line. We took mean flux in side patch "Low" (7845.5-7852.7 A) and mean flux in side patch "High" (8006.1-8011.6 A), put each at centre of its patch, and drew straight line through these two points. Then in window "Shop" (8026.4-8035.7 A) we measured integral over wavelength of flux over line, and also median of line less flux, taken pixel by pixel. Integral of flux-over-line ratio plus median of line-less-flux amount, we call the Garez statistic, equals 10.0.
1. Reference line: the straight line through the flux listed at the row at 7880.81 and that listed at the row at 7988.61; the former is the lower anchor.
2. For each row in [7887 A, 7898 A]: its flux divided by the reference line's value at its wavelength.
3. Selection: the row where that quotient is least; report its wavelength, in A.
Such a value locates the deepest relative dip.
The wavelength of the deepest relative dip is 7888.07 A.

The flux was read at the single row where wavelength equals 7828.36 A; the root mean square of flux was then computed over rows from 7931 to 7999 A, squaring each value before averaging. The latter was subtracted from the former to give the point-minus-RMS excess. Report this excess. 2.7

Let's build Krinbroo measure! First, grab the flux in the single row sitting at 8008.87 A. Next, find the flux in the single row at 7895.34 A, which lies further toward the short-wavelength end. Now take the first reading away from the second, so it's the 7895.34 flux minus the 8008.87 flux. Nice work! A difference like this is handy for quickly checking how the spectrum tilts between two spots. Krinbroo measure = 1.2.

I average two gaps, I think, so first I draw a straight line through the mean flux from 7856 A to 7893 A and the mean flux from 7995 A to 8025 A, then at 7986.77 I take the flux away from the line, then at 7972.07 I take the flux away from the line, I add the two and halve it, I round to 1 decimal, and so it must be 0.0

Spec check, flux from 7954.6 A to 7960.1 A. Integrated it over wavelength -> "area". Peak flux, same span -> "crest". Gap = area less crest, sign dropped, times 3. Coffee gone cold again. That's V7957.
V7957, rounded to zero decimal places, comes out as 920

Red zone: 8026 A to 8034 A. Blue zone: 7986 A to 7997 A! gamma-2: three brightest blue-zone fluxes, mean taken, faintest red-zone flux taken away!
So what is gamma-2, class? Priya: 2.4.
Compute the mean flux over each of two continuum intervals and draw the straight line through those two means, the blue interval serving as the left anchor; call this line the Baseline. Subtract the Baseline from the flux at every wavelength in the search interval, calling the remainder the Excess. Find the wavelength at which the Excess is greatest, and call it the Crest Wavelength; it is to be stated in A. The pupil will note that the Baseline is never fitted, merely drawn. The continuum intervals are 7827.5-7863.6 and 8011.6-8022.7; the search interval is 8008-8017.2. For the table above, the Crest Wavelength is 8014.40 A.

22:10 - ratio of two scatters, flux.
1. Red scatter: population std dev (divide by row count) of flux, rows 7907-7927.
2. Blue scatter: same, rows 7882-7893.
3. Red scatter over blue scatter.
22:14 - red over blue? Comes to 6.3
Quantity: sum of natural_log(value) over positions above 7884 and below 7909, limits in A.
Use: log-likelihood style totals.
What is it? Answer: 59.1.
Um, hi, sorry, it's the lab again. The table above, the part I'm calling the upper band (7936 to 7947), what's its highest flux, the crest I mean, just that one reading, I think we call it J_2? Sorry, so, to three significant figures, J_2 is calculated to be 67.0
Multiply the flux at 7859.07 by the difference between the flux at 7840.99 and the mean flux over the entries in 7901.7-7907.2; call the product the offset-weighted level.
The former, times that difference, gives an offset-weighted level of 91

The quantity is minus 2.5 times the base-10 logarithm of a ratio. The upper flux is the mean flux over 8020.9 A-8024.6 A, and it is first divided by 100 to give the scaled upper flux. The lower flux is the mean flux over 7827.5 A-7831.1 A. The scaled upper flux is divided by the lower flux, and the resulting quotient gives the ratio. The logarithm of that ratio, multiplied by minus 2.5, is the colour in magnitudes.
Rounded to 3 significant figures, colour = 5.05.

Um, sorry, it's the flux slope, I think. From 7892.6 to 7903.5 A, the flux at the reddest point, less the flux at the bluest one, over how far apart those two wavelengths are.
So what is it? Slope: 0.07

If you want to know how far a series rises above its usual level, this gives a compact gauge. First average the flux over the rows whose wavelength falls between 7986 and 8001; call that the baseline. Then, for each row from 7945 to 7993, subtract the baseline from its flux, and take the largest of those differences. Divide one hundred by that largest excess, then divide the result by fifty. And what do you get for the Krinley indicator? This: 1.2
